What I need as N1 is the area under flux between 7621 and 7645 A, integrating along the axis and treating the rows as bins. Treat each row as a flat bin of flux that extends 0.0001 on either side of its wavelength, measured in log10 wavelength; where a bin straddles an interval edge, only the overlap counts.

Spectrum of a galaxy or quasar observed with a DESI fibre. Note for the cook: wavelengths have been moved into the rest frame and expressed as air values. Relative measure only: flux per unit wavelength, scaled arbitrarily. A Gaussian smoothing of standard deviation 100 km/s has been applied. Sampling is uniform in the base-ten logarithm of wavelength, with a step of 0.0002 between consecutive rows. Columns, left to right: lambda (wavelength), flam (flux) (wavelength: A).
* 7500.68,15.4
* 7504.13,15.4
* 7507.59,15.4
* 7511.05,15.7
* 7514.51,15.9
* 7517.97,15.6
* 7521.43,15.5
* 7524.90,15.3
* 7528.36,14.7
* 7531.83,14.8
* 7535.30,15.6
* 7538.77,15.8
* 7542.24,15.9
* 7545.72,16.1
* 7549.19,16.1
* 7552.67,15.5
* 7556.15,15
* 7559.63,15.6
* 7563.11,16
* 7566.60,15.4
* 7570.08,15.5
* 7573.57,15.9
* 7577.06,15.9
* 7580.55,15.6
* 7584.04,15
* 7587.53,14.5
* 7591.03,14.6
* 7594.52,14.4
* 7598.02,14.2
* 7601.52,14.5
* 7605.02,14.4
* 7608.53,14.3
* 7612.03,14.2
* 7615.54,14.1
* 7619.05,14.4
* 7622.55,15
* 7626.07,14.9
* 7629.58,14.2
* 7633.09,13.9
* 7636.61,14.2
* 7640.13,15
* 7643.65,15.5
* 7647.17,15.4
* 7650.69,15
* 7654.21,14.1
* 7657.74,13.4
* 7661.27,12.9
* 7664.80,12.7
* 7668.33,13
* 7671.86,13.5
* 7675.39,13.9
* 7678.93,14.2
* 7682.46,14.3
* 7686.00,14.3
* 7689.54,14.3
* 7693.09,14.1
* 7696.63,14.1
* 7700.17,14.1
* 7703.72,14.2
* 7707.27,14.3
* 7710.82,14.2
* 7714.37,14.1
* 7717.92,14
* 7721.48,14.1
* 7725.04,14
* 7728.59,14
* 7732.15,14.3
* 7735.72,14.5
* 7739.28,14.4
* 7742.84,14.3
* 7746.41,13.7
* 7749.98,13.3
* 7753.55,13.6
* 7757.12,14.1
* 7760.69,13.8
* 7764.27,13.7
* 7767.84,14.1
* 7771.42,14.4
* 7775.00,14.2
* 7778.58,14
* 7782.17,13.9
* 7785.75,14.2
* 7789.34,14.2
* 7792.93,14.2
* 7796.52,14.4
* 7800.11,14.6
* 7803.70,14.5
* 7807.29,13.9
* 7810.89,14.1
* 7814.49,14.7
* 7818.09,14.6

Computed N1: 352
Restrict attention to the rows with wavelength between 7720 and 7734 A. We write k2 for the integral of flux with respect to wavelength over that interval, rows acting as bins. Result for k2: 197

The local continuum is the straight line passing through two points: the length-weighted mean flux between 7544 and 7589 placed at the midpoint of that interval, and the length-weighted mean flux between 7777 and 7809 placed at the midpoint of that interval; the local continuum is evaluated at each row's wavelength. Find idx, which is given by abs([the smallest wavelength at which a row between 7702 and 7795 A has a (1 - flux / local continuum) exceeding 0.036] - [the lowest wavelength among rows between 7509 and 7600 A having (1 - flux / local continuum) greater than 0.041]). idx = 175.4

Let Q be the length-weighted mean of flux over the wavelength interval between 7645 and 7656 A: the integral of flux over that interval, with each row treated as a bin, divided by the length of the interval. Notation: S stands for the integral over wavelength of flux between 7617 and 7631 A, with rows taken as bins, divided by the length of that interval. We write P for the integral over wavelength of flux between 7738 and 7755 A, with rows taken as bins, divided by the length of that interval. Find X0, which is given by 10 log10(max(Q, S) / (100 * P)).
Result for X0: -19.7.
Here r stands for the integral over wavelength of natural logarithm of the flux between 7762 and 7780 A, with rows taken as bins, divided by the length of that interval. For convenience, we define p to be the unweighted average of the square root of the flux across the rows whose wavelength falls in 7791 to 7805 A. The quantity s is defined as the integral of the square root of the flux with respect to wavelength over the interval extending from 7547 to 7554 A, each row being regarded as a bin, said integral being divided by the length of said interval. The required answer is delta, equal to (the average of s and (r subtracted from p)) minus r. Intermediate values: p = 3.798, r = 2.644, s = 3.98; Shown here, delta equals -0.08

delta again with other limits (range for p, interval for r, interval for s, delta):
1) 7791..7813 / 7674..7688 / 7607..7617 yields -0.20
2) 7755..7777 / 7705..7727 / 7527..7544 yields -0.14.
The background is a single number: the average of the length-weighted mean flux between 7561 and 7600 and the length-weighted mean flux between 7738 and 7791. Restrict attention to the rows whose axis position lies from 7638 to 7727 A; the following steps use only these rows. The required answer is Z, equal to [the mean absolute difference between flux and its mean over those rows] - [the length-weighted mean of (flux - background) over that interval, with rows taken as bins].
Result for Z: 0.9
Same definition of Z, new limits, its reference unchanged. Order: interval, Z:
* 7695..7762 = 0.7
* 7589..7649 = 0.4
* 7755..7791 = 0.7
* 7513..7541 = -0.5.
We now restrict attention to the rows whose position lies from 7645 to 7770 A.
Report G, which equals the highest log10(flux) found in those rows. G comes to 1.188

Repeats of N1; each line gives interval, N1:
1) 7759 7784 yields 350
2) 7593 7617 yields 343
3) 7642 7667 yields 353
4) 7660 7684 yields 324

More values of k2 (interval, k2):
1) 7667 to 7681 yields 192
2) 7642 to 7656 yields 210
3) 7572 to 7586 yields 218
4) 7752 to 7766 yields 193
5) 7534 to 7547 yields 206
